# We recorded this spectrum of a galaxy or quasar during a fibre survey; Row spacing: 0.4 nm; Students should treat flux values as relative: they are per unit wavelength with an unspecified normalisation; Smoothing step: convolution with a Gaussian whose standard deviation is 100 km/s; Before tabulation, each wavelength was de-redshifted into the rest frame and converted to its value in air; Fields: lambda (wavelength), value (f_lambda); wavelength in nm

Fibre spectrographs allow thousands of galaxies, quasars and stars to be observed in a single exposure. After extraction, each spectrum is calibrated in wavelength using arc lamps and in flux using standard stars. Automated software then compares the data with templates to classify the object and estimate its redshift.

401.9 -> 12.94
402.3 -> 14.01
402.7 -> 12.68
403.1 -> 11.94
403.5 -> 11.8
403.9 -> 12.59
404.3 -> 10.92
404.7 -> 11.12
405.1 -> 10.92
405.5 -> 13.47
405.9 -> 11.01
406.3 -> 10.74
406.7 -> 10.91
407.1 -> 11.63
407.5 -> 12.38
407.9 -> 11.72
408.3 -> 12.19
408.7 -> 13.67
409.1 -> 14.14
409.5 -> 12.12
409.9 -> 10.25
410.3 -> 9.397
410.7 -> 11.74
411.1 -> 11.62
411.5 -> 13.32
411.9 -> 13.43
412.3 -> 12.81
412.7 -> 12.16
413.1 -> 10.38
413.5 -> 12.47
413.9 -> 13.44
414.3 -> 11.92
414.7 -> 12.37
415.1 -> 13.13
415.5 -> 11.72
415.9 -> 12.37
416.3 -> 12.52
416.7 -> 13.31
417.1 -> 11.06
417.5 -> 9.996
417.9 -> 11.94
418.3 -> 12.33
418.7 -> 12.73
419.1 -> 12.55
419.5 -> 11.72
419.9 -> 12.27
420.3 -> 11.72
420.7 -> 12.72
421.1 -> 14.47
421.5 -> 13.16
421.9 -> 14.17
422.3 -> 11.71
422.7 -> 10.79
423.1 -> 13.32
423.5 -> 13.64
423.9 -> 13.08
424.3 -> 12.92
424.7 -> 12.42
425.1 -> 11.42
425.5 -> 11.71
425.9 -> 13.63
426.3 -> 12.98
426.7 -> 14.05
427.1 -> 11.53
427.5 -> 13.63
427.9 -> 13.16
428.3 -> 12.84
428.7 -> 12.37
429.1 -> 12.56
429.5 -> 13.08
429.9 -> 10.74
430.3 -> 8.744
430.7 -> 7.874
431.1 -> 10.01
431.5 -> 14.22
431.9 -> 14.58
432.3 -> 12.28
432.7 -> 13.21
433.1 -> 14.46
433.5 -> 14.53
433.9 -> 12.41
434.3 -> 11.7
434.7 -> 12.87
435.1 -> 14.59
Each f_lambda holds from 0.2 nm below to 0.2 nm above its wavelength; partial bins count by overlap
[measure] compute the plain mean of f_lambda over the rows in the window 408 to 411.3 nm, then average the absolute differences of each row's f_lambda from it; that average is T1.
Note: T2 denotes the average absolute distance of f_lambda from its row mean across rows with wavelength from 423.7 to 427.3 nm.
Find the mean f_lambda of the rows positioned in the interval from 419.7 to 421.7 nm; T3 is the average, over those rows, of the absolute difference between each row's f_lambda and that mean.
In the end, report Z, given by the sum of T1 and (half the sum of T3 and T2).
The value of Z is 1.90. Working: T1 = 1.1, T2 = 0.77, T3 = 0.76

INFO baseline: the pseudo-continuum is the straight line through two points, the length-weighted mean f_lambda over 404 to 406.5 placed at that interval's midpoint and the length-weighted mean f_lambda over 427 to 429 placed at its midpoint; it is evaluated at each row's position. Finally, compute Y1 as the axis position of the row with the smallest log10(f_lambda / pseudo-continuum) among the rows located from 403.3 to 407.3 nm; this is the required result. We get 406.3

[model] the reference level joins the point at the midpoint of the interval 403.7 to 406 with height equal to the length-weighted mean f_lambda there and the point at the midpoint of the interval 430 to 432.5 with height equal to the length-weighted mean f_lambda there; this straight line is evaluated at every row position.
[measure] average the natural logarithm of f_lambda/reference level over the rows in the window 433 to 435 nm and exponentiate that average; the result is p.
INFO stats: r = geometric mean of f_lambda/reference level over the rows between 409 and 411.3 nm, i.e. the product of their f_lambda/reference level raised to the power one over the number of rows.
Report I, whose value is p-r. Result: 0.19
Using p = 1.17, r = 0.99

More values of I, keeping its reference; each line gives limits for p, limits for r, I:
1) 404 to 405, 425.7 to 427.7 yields -0.22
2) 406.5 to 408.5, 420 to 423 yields -0.10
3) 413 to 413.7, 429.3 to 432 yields 0.00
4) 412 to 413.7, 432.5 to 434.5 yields -0.15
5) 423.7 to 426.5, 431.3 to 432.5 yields -0.11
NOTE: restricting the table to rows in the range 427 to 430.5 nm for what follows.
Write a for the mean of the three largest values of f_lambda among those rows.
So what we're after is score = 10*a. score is 133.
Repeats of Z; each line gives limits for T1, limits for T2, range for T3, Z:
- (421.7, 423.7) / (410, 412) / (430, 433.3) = 2.91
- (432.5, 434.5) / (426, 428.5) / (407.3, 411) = 1.80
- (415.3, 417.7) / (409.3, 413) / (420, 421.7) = 1.80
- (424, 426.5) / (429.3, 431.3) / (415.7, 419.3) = 1.76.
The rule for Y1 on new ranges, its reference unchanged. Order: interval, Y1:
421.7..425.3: 422.7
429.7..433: 430.7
